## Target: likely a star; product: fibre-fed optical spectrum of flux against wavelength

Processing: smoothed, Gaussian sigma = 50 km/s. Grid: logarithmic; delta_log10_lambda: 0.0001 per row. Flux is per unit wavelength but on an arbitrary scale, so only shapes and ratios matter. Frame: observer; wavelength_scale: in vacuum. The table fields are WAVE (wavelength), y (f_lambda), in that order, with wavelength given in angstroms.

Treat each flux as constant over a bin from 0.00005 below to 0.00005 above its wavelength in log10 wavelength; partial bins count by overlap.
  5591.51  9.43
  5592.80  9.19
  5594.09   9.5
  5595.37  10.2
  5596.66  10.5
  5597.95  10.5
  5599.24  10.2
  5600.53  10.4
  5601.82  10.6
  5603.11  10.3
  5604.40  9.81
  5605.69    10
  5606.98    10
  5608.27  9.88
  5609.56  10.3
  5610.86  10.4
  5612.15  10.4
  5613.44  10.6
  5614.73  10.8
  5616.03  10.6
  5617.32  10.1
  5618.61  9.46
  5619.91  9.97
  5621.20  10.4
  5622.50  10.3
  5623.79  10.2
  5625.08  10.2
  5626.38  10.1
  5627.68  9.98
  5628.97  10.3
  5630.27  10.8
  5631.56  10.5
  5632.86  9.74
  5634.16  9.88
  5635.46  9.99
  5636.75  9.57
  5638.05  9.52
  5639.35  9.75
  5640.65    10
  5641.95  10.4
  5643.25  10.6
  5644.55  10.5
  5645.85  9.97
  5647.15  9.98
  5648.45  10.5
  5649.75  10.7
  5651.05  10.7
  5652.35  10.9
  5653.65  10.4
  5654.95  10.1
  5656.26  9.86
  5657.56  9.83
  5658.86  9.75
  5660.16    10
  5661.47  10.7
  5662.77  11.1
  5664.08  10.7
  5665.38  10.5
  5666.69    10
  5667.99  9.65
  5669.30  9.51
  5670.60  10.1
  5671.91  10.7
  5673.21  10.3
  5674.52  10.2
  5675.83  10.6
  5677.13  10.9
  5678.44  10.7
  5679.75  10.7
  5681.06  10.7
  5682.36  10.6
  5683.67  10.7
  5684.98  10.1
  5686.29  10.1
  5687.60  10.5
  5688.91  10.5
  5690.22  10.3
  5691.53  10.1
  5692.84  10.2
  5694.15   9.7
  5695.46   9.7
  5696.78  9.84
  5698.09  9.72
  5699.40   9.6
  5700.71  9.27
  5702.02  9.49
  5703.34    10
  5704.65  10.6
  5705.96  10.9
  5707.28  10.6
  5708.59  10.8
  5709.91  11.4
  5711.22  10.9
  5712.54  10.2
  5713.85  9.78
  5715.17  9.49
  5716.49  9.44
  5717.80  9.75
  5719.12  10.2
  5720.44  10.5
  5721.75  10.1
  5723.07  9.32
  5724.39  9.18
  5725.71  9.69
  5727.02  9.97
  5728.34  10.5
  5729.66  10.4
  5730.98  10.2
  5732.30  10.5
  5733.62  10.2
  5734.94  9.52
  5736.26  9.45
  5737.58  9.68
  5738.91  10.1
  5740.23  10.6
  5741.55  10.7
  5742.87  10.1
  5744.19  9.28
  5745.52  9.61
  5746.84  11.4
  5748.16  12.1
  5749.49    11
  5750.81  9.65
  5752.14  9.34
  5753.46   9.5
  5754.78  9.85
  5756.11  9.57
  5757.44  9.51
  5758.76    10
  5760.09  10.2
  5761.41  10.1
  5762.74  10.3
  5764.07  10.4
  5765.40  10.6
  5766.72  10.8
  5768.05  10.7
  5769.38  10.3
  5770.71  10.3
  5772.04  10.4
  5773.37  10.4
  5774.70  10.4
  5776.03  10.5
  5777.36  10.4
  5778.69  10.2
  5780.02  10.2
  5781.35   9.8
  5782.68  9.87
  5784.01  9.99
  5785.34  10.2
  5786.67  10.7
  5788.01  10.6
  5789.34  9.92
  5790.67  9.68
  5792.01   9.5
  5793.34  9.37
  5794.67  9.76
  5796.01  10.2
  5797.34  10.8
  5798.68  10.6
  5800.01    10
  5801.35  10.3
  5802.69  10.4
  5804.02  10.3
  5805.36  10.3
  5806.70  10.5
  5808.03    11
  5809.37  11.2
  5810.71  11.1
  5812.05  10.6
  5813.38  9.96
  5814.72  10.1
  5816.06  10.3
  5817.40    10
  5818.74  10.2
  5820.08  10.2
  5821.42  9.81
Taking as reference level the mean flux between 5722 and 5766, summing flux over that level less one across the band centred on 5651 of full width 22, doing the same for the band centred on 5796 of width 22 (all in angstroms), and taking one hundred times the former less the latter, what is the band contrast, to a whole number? 17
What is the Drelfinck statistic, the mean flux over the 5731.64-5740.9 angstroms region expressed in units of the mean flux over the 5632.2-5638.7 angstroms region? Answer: 1.03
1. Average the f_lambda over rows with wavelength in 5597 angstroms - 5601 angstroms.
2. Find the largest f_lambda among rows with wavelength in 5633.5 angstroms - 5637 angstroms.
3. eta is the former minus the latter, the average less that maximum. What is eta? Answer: 0.38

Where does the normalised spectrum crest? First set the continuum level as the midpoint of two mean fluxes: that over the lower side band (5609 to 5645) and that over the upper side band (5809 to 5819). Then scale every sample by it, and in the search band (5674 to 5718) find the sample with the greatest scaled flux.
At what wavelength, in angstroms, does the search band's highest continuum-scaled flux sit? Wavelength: 5709.91 angstroms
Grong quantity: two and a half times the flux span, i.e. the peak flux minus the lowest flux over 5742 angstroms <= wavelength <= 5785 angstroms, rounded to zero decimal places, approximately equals 7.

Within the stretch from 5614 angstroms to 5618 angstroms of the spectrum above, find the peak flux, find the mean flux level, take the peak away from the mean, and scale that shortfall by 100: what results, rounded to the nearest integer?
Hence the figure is -30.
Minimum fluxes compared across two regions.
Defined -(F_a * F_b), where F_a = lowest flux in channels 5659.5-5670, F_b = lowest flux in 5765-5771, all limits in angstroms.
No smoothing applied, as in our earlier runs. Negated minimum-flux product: -98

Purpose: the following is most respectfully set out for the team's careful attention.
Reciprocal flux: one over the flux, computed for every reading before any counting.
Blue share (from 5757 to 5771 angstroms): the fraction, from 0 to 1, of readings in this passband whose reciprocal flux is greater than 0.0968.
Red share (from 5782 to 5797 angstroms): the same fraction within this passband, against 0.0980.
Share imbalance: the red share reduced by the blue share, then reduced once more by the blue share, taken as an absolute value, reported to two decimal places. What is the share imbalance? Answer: 0.45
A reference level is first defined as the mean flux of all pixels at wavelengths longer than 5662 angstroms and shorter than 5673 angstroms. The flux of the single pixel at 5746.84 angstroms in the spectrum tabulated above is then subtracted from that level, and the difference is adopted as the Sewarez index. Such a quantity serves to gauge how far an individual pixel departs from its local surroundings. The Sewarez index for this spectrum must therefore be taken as -1.1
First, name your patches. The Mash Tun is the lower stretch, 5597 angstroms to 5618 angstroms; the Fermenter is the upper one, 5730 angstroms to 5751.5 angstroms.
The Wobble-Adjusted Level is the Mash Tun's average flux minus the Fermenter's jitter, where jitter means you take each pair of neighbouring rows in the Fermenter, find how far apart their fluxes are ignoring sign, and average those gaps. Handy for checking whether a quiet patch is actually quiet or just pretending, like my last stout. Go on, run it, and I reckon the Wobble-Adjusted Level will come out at 9.69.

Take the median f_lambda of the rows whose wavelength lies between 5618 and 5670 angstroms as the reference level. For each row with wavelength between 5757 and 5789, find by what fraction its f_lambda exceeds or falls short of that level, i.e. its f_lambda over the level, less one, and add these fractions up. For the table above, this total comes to 0.44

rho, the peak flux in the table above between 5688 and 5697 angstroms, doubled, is 21.0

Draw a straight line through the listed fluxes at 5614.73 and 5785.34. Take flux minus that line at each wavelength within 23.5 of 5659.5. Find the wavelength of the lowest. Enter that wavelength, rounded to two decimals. 5638.05 angstroms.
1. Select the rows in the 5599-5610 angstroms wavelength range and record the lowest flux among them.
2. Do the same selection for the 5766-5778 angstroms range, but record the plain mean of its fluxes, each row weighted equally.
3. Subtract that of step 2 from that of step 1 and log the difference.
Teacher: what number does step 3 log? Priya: -0.66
